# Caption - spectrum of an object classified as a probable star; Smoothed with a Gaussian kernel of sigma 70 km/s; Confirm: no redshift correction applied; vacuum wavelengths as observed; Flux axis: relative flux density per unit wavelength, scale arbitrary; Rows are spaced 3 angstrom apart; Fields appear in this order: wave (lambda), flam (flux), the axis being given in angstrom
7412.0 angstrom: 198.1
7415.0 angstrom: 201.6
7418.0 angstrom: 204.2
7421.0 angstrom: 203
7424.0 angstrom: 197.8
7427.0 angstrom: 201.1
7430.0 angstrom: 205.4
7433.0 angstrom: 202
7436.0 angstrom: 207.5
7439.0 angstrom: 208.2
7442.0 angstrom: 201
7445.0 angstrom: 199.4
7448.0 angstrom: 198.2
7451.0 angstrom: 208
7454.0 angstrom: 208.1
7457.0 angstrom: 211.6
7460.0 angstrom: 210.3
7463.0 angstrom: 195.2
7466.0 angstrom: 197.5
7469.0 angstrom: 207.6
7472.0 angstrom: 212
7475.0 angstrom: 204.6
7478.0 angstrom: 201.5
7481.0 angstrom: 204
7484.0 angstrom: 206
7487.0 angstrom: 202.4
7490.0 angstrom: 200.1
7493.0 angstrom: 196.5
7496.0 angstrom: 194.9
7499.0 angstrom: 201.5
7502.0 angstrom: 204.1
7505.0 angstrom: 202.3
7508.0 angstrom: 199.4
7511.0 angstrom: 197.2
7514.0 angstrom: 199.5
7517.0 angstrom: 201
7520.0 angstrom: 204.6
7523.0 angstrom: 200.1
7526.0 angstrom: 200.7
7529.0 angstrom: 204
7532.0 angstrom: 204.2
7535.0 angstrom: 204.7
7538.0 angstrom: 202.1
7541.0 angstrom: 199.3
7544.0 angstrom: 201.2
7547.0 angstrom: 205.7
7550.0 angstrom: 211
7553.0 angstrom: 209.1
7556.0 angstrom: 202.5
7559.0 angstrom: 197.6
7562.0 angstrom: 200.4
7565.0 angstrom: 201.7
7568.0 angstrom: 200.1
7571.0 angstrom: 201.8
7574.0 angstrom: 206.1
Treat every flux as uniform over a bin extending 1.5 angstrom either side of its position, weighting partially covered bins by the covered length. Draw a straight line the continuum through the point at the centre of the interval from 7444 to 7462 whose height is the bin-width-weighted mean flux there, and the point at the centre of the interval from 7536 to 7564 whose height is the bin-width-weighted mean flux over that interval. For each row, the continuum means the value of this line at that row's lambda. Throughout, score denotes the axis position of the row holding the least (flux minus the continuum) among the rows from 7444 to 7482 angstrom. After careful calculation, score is 7463.0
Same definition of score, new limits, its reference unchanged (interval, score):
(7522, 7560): 7559.0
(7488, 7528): 7496.0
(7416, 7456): 7424.0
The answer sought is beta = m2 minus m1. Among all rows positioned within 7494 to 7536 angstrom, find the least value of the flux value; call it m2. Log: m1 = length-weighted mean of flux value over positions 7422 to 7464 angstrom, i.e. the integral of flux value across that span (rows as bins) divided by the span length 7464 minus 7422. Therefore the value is -9.0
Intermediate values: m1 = 204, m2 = 194.9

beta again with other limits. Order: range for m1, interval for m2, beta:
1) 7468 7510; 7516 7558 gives -3.2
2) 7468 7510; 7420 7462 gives -4.7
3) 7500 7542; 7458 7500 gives -6.8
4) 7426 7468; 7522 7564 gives -6.3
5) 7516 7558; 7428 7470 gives -8.3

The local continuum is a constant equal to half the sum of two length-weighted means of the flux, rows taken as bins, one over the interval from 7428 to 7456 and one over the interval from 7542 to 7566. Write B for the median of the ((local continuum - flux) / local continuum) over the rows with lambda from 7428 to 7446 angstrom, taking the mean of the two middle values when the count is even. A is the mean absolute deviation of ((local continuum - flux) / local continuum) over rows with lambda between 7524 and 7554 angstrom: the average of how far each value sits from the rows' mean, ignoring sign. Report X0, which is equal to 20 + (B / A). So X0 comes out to 20.09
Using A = 0.013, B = 0.001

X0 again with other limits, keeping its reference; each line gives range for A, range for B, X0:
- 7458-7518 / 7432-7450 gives 20.67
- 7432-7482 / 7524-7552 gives 19.99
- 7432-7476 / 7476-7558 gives 20.39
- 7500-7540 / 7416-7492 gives 19.97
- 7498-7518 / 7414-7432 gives 20.95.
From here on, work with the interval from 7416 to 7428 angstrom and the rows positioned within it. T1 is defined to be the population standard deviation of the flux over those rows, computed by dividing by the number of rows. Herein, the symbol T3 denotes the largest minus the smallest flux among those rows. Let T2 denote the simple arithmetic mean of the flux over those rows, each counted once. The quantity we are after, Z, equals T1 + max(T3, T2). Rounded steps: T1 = 2.4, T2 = 202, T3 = 6.4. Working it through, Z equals 204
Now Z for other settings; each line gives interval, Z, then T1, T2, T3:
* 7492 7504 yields 203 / 3.7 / 199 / 9.2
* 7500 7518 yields 203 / 2.2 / 201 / 6.9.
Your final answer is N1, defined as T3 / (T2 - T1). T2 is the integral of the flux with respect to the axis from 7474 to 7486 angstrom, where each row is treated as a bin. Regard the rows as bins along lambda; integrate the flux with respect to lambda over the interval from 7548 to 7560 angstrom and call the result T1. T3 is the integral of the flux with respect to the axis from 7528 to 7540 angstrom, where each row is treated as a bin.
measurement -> -140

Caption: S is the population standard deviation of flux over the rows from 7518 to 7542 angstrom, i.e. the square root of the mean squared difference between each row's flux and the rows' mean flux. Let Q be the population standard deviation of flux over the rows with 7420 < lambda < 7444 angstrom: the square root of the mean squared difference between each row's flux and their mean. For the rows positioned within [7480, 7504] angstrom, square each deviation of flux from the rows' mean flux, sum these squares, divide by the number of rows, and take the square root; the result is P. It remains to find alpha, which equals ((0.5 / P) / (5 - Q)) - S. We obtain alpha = -2.0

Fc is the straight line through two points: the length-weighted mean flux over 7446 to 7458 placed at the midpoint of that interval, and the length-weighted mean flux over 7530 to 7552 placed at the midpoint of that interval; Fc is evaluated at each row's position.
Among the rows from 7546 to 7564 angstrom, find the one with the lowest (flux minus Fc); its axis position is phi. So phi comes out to 7559.0 angstrom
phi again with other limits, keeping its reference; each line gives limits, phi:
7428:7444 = 7442.0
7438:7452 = 7448.0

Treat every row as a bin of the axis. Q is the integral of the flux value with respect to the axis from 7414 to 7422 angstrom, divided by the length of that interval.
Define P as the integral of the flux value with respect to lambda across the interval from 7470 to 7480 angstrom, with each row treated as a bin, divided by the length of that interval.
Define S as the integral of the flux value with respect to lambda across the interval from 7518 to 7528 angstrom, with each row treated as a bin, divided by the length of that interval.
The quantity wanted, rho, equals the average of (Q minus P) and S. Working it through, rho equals 99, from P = 206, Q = 203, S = 201.9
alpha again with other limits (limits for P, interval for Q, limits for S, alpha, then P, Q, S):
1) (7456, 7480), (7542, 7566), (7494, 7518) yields -2.6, 6.0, 4.3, 2.7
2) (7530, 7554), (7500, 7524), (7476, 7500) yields -3.4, 3.7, 2.4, 3.4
